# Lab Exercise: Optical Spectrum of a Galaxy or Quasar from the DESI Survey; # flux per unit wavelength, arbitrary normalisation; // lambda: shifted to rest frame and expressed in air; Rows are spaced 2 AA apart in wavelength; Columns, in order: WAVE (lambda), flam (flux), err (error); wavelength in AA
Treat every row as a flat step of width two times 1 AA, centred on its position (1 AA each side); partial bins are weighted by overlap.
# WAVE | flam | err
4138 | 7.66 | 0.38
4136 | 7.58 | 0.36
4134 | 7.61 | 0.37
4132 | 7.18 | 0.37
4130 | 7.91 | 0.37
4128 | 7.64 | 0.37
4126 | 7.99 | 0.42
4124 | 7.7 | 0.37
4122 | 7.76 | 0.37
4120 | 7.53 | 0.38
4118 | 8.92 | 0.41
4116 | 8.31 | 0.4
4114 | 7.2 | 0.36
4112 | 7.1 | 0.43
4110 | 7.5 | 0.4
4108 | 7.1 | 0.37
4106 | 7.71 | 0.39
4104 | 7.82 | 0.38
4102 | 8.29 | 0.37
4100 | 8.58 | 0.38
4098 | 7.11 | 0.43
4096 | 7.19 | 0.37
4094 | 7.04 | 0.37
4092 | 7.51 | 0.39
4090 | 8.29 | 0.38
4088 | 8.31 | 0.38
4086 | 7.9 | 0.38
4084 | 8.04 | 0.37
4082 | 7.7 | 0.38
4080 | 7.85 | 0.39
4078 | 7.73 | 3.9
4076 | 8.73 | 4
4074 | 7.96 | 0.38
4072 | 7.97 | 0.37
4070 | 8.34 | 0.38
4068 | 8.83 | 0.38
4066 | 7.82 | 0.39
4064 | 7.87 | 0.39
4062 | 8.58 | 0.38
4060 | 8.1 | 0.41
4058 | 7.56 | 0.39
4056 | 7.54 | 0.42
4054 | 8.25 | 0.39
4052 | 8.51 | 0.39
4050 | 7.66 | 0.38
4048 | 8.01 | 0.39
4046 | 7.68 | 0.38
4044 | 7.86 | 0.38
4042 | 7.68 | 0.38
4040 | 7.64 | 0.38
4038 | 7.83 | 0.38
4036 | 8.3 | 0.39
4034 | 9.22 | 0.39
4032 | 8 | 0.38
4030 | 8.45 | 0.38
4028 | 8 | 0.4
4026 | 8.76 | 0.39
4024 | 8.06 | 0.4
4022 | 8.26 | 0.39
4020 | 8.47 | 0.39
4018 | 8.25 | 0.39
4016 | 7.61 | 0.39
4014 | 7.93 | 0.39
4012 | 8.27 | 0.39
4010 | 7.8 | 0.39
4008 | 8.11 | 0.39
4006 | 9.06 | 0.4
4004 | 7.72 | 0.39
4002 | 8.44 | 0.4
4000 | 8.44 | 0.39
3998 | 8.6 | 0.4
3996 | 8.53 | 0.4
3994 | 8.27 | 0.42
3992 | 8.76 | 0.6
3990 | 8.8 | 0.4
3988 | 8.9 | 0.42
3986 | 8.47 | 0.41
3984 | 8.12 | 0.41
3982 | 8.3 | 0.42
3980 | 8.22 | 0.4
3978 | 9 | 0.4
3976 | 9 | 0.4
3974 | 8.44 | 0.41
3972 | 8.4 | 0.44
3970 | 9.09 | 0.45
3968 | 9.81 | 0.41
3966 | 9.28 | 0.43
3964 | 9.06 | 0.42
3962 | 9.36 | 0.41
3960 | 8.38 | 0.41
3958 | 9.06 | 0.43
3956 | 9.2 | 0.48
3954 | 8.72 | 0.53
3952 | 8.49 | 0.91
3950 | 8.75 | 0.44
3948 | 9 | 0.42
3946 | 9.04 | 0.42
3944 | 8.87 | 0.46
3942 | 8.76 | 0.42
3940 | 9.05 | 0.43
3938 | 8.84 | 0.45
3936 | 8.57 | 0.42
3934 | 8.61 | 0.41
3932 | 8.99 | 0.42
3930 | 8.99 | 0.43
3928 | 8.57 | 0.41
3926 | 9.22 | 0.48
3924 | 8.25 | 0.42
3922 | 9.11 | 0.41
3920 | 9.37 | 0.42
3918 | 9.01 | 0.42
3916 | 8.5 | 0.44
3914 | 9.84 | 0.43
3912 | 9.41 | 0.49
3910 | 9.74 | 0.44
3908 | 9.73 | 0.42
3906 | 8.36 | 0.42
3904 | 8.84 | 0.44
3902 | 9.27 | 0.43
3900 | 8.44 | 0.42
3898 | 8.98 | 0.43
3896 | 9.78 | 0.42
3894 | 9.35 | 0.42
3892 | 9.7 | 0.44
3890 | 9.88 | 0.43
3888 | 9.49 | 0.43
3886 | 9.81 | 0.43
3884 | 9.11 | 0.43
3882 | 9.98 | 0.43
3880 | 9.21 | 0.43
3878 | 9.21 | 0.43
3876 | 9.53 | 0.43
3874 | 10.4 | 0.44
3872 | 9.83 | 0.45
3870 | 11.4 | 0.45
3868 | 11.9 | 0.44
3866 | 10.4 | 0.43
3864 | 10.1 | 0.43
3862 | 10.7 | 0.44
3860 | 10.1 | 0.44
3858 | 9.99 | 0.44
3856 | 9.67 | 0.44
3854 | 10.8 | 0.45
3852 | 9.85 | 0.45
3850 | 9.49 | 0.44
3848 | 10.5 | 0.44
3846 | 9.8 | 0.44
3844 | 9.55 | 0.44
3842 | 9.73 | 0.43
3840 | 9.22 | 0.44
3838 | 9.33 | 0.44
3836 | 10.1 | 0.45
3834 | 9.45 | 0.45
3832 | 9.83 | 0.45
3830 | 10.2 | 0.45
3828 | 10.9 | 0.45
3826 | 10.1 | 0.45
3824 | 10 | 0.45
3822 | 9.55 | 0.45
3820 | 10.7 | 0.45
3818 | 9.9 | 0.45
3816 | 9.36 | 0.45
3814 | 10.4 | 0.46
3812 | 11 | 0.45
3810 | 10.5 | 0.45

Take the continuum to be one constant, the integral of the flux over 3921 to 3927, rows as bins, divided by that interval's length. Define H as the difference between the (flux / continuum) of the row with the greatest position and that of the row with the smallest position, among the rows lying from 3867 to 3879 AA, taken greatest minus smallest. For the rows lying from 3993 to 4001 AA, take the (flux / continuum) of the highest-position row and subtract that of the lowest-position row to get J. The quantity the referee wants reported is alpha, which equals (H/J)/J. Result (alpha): -825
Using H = -0.304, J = 0.02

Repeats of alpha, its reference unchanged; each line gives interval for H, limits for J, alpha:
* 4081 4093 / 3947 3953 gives -6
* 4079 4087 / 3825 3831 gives 44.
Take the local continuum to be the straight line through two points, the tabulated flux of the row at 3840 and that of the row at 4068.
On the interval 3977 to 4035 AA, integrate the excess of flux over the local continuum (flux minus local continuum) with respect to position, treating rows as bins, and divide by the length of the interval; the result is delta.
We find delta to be -0.6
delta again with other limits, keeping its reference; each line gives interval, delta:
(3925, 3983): -0.2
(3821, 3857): 0.7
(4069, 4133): -1.0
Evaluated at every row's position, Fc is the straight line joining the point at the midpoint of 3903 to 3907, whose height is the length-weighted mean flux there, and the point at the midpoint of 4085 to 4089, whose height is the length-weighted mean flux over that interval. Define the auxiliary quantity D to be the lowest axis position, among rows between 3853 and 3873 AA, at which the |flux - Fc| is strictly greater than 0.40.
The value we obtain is 3854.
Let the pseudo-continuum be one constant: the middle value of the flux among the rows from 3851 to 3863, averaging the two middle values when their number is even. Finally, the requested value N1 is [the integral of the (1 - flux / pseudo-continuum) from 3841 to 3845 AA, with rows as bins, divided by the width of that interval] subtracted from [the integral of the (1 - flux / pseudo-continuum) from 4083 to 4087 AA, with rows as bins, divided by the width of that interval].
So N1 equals 0.17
